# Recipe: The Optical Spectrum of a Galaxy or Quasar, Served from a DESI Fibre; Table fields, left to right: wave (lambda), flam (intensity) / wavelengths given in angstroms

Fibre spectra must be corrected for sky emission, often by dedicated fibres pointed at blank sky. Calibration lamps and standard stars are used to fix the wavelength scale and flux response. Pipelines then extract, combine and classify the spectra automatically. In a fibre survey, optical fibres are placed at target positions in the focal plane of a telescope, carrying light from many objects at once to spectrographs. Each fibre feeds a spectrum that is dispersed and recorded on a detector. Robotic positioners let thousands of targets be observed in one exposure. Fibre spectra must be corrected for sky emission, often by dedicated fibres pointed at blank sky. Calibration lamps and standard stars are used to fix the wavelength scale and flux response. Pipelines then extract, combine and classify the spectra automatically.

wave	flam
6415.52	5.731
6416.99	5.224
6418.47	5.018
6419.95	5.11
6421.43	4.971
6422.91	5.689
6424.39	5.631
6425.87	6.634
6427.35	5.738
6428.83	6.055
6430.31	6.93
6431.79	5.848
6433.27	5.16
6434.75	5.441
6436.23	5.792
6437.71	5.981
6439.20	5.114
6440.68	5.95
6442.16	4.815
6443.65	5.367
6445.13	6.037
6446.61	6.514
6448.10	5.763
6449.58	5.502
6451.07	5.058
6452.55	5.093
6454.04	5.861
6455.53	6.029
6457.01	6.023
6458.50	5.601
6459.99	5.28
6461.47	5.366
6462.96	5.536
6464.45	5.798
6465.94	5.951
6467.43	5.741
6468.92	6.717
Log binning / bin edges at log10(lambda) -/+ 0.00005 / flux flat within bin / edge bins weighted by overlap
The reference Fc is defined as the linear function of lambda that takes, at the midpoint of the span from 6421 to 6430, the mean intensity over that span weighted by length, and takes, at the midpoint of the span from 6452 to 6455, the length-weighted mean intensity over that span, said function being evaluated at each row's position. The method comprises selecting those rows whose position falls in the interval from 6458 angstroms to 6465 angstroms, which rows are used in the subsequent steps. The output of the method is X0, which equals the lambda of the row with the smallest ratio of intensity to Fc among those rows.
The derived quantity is 6459.99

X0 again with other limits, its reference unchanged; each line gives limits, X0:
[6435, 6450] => 6442.16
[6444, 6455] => 6451.07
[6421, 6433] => 6421.43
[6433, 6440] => 6433.27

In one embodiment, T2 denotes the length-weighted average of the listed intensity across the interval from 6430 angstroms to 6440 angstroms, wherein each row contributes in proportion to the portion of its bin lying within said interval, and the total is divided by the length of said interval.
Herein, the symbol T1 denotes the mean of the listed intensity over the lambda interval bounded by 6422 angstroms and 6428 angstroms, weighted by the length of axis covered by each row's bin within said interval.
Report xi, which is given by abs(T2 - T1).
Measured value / 0.192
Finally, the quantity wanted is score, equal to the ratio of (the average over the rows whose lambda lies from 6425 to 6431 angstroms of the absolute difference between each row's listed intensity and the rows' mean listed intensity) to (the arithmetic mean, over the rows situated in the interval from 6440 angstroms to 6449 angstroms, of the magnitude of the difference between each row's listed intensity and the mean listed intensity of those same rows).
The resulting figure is 1.02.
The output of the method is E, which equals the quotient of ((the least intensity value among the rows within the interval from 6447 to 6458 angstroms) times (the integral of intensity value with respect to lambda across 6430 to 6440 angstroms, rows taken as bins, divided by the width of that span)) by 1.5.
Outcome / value 19.2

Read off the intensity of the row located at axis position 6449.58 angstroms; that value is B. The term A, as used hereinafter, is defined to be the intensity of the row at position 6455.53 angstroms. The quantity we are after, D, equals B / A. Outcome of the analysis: 0.91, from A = 6.029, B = 5.502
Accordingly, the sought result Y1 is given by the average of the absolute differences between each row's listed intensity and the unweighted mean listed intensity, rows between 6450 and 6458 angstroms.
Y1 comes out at 0.43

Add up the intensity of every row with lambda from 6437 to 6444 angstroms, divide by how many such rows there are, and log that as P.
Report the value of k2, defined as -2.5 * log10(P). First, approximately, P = 5.45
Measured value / -1.84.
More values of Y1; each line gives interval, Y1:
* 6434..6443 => 0.39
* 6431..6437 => 0.26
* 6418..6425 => 0.30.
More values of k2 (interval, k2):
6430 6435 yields -1.92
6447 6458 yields -1.87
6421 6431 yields -1.94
